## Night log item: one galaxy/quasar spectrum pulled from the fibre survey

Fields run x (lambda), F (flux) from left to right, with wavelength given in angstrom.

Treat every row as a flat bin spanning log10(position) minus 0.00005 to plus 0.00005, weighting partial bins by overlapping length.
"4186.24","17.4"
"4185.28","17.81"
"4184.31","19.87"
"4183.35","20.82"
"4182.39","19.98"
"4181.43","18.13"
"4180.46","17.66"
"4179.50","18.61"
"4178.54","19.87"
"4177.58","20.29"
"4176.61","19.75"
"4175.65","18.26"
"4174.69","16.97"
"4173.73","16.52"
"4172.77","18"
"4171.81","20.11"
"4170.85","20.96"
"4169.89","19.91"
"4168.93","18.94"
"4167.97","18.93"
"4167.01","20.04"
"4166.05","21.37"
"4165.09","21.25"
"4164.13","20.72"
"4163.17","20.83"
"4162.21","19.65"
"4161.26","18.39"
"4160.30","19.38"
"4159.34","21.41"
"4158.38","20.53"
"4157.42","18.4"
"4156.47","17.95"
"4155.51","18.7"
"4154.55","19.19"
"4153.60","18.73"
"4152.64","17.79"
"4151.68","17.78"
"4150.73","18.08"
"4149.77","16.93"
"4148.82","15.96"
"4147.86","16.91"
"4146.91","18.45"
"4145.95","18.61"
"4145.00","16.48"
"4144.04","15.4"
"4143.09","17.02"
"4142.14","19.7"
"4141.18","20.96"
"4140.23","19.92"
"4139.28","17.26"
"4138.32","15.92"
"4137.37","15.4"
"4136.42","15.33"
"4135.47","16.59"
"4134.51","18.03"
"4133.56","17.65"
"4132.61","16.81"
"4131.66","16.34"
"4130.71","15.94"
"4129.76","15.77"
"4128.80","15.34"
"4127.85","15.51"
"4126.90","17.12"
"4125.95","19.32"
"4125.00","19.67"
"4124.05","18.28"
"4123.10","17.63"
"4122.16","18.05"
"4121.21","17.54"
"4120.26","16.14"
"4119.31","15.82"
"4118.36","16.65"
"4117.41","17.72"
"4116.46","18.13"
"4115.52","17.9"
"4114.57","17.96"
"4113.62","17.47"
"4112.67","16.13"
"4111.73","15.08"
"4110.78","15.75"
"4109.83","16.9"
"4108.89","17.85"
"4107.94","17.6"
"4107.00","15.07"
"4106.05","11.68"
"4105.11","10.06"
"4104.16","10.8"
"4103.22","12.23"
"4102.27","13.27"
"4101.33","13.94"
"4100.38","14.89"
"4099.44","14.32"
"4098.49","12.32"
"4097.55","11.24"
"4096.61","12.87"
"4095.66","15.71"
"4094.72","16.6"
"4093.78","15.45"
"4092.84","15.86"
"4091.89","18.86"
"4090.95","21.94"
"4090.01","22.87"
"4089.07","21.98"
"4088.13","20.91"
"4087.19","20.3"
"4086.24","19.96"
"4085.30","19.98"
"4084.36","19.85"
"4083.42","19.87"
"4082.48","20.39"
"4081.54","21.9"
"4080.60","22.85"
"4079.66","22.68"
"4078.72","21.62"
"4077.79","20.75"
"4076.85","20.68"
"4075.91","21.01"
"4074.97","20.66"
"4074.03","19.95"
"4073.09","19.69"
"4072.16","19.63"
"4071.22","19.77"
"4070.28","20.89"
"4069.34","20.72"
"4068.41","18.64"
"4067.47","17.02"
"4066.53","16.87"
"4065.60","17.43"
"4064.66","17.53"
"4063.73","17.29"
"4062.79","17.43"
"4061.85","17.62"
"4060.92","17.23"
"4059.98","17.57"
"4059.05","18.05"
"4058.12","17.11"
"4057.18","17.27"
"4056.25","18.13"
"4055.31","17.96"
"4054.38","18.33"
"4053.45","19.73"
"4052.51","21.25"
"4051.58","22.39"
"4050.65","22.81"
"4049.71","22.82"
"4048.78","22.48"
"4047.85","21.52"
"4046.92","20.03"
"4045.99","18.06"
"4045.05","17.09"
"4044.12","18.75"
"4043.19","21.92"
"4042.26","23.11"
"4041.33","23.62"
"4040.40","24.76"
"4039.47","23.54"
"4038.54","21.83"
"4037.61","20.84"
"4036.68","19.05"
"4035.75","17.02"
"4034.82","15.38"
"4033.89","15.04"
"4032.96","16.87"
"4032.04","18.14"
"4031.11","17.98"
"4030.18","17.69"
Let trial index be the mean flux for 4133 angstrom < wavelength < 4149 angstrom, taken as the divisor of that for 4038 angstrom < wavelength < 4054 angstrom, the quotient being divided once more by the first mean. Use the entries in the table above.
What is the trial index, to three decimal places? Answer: 0.071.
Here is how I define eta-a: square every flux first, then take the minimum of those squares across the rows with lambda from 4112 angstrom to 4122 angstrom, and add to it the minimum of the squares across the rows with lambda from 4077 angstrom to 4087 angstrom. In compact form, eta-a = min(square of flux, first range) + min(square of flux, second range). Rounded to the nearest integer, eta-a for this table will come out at 644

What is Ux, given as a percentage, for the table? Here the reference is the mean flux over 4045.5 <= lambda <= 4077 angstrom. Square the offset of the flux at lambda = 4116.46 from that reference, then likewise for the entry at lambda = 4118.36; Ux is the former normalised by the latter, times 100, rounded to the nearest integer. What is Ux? 19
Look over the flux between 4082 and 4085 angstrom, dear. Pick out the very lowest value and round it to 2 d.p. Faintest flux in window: 19.85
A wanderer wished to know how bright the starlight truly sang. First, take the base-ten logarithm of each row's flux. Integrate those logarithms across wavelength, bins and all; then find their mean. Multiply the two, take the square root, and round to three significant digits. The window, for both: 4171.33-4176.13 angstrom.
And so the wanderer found 2.75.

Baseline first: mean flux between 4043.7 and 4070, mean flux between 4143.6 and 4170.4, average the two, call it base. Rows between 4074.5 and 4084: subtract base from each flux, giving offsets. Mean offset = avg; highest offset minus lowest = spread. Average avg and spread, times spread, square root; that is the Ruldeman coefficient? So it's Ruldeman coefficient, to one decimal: 2.8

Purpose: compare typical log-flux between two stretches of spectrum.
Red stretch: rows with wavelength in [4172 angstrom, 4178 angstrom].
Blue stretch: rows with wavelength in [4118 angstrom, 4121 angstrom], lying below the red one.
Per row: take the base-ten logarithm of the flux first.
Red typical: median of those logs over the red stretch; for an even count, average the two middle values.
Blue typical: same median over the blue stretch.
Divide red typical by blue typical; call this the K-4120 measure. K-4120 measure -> 1.04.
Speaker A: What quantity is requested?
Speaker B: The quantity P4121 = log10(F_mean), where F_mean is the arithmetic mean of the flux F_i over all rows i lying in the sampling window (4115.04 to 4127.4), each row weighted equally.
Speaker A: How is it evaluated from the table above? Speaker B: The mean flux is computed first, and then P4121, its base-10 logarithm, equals 1.25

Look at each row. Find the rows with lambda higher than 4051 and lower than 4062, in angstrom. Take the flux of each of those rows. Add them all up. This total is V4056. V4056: 223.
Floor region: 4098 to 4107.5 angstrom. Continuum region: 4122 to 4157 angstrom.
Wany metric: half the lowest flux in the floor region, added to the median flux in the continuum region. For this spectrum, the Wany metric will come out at 22.7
